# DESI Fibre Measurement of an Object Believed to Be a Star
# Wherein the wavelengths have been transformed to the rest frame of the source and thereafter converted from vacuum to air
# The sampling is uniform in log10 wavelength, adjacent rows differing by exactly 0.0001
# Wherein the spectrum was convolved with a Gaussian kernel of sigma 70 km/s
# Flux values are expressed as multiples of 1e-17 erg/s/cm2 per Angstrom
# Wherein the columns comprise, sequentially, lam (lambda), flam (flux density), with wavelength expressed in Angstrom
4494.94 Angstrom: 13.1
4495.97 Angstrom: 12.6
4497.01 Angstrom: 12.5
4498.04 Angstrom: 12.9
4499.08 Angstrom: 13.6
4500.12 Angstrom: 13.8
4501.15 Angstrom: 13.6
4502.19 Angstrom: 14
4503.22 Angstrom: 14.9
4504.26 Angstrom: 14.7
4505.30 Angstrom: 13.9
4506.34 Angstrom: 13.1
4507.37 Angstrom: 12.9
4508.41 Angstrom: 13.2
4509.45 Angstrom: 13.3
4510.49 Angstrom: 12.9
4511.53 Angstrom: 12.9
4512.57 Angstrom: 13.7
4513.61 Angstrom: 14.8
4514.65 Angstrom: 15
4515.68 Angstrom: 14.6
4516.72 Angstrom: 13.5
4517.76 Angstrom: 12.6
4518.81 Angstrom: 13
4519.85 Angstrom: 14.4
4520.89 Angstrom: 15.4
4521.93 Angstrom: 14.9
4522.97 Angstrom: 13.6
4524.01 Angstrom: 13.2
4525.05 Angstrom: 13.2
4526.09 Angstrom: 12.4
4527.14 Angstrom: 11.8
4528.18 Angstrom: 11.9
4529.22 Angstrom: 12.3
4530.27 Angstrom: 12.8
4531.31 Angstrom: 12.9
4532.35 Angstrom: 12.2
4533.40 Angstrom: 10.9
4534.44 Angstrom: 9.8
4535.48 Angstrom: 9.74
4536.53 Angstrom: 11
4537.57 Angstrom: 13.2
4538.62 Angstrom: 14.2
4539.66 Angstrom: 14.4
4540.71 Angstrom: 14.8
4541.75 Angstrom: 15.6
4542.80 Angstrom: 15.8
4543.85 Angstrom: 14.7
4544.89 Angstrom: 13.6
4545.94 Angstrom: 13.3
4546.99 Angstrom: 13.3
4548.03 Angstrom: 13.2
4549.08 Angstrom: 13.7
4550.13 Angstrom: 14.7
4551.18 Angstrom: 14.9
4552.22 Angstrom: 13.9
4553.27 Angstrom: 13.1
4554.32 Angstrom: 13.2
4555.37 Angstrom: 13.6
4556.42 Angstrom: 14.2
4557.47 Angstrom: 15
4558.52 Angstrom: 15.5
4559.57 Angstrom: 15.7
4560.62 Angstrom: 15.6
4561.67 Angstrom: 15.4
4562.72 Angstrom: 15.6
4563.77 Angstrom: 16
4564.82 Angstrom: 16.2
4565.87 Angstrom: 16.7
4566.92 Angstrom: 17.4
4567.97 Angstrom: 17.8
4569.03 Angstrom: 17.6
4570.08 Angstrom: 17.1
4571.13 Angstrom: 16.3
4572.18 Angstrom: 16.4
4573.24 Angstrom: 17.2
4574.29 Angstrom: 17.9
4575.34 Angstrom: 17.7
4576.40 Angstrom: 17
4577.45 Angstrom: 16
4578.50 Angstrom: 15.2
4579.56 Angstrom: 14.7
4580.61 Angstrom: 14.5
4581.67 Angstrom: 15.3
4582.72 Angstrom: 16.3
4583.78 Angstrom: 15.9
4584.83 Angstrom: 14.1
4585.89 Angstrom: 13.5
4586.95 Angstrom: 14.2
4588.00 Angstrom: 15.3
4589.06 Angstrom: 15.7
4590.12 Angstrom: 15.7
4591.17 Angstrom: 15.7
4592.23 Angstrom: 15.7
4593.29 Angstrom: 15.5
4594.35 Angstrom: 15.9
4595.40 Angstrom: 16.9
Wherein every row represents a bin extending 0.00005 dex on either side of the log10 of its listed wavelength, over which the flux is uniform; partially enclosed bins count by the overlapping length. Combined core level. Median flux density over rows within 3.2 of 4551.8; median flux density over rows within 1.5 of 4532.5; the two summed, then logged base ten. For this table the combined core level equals 1.415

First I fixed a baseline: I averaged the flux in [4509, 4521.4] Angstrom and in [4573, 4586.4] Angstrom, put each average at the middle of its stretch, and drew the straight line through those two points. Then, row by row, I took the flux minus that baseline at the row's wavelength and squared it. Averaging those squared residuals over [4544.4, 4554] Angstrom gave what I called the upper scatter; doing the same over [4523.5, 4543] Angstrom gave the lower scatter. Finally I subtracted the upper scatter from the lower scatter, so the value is 3.7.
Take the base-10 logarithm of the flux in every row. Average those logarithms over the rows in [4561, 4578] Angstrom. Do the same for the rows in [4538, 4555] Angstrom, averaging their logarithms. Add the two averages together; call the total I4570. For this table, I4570 2.37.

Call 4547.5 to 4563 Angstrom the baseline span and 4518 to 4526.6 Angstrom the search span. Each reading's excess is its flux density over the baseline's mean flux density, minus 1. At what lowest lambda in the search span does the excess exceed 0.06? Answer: 4520.89 Angstrom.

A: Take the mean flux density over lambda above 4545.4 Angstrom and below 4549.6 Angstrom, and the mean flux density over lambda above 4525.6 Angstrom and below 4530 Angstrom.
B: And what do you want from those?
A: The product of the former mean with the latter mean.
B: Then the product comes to 162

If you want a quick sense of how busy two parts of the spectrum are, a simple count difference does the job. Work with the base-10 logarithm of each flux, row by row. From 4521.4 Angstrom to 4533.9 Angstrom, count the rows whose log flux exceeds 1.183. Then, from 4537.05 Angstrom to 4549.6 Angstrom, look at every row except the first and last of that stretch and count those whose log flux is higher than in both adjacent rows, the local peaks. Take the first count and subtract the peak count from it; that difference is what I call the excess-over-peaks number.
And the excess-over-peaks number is -1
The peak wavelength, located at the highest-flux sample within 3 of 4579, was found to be 4576.40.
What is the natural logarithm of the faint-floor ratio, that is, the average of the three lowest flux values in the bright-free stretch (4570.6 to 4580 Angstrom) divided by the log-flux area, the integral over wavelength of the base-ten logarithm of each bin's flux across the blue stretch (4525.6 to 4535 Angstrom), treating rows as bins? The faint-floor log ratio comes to 0.42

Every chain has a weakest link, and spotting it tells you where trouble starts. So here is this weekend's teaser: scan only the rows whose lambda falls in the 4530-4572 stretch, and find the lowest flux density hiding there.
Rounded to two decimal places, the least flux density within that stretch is 9.74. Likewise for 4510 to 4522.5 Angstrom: 12.60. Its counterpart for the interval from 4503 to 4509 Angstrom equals 12.90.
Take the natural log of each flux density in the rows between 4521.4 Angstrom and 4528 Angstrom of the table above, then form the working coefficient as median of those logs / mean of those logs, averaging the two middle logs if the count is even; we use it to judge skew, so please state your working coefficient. 1.00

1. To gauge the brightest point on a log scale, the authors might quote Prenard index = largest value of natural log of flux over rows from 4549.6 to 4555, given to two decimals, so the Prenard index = 2.70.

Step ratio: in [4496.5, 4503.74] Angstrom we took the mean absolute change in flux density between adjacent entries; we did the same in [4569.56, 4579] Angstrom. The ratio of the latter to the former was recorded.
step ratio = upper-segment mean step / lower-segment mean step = 1.37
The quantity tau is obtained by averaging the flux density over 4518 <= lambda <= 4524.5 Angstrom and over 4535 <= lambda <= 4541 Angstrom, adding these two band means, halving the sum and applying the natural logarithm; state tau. 2.60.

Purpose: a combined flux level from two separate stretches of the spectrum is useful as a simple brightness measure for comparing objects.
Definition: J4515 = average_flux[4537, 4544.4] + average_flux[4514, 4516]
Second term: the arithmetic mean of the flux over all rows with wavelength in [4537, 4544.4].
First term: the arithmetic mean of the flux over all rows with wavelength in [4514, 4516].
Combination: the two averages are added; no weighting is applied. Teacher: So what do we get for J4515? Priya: 29.5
